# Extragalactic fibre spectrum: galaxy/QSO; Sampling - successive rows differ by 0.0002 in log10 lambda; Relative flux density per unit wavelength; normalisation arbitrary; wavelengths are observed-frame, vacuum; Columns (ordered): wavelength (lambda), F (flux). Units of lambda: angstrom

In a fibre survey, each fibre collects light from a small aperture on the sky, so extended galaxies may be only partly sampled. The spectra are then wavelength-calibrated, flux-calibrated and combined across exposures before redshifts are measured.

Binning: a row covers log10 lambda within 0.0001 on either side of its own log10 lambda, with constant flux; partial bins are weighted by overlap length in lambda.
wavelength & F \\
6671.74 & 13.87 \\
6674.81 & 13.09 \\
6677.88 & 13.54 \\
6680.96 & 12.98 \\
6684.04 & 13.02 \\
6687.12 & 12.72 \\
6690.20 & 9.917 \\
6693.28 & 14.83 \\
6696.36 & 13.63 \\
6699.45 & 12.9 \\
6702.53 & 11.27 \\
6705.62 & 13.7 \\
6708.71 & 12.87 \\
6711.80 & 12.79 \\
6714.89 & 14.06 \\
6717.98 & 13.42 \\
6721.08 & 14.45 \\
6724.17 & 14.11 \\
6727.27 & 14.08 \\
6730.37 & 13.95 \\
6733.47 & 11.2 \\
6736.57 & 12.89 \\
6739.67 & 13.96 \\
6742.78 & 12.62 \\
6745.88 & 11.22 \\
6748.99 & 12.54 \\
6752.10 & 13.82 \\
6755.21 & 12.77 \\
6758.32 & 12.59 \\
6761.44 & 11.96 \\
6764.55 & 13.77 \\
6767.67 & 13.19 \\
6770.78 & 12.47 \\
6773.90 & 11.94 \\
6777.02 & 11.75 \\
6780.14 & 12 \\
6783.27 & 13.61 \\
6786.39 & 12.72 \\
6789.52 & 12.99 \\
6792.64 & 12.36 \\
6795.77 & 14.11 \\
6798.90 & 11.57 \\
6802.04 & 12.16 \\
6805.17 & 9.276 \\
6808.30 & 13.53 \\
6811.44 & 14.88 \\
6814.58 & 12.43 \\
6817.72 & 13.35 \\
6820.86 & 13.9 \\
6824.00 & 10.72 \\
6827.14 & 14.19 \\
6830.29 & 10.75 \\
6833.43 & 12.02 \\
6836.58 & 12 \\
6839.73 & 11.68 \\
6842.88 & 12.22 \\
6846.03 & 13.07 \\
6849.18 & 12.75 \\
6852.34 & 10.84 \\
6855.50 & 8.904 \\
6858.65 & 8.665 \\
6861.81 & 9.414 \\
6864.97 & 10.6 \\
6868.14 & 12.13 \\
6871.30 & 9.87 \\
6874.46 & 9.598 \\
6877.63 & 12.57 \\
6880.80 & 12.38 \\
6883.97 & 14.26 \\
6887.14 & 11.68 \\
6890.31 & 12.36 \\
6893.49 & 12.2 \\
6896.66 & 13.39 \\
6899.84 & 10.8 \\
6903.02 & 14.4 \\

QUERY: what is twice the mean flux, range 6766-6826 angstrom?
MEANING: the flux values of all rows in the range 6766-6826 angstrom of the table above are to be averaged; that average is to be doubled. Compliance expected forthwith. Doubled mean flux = 25.2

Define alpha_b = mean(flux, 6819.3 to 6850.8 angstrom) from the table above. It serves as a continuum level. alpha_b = 12.3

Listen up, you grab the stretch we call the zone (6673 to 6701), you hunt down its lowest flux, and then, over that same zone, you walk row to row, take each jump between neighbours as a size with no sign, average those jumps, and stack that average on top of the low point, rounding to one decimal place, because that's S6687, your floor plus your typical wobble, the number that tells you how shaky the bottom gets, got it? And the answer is 11.3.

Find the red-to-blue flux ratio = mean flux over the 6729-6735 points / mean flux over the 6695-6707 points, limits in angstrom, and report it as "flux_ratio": 0.98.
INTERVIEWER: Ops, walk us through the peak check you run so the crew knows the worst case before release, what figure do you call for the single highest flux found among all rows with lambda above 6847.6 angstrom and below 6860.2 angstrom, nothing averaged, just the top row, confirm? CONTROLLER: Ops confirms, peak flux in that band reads 12.75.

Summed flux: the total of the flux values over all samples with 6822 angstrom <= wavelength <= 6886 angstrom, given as 229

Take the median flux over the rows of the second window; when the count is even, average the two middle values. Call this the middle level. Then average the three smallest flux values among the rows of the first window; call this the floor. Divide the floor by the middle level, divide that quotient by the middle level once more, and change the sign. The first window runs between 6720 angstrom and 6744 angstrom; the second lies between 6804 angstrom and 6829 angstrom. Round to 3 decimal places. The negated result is -0.068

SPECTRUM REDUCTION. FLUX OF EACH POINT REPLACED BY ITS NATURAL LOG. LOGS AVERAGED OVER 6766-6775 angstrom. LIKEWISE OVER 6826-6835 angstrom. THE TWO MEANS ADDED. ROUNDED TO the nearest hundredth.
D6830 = 5.03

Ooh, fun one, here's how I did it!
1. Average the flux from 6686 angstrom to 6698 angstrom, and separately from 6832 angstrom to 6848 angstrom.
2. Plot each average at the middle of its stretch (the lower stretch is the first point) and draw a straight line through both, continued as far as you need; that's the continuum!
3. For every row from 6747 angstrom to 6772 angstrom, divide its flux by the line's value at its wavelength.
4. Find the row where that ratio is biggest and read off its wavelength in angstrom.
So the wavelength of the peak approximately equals 6764.55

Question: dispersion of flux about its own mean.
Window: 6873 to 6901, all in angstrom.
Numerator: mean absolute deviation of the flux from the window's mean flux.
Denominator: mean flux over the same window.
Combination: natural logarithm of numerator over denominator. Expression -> -2.5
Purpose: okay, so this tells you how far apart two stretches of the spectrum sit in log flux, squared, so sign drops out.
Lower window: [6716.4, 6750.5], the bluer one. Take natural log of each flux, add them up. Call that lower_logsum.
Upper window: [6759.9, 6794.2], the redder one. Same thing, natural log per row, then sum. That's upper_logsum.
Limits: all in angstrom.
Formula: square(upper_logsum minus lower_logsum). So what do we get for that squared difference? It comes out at 0.17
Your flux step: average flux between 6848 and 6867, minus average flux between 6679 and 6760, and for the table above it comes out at -2.8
